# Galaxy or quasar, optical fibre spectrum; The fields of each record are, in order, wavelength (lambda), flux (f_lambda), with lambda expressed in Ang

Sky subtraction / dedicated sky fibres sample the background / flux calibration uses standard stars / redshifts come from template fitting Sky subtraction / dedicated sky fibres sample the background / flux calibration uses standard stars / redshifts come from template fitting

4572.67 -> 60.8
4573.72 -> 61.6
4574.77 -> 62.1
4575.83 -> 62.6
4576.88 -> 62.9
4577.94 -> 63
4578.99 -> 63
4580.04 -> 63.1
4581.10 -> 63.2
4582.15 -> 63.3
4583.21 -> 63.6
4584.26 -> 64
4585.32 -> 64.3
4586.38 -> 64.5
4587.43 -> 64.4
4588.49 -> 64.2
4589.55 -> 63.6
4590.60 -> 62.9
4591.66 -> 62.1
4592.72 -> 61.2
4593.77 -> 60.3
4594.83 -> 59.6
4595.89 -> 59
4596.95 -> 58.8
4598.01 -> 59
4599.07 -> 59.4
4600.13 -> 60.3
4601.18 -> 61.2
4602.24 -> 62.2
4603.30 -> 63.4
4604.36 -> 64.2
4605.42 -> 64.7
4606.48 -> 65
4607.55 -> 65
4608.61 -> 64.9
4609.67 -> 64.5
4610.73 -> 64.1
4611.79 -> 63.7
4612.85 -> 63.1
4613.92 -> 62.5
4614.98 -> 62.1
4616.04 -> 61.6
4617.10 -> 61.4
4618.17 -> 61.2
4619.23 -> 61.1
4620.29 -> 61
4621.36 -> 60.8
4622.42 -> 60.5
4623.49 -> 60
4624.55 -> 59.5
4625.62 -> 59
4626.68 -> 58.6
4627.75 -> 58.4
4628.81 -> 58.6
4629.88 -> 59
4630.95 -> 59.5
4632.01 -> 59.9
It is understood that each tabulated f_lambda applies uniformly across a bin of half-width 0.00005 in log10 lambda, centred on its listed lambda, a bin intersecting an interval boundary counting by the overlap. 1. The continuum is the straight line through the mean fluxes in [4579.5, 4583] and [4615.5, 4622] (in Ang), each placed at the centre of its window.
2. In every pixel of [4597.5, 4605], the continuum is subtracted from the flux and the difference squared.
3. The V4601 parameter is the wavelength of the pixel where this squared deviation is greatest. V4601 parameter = 4598.01 Ang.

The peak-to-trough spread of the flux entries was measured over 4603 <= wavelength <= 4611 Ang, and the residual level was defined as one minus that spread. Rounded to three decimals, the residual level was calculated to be -0.600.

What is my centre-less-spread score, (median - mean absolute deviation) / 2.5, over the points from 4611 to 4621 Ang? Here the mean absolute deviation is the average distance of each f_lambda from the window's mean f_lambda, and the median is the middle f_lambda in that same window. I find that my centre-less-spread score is 24.3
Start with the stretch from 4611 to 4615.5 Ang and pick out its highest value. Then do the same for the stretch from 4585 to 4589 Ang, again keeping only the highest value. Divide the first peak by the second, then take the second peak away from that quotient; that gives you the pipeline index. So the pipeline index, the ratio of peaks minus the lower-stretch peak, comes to -63.5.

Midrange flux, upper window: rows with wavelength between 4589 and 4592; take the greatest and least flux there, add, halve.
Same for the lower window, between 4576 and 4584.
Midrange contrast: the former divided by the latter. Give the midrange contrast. 0.99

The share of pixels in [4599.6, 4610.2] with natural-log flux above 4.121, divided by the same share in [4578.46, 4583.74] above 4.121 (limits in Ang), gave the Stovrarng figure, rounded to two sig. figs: 0.80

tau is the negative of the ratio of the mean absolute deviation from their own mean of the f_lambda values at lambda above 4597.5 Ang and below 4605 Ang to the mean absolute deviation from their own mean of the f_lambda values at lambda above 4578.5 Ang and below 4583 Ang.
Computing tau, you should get -16.1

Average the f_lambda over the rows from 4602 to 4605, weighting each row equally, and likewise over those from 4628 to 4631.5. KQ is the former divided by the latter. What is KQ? 1.07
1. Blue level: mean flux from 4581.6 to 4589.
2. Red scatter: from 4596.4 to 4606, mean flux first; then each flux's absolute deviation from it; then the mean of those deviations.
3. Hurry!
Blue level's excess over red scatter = 62.1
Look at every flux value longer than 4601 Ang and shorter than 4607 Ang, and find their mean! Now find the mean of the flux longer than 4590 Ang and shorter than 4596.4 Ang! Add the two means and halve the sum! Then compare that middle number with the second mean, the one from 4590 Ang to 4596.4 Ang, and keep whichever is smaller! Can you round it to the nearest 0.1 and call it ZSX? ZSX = 60.9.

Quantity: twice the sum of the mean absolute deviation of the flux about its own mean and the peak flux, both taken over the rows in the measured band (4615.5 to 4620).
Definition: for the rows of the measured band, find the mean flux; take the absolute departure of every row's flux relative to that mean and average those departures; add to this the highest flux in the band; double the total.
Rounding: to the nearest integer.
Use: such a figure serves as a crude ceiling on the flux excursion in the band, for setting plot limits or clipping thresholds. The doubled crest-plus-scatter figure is 124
